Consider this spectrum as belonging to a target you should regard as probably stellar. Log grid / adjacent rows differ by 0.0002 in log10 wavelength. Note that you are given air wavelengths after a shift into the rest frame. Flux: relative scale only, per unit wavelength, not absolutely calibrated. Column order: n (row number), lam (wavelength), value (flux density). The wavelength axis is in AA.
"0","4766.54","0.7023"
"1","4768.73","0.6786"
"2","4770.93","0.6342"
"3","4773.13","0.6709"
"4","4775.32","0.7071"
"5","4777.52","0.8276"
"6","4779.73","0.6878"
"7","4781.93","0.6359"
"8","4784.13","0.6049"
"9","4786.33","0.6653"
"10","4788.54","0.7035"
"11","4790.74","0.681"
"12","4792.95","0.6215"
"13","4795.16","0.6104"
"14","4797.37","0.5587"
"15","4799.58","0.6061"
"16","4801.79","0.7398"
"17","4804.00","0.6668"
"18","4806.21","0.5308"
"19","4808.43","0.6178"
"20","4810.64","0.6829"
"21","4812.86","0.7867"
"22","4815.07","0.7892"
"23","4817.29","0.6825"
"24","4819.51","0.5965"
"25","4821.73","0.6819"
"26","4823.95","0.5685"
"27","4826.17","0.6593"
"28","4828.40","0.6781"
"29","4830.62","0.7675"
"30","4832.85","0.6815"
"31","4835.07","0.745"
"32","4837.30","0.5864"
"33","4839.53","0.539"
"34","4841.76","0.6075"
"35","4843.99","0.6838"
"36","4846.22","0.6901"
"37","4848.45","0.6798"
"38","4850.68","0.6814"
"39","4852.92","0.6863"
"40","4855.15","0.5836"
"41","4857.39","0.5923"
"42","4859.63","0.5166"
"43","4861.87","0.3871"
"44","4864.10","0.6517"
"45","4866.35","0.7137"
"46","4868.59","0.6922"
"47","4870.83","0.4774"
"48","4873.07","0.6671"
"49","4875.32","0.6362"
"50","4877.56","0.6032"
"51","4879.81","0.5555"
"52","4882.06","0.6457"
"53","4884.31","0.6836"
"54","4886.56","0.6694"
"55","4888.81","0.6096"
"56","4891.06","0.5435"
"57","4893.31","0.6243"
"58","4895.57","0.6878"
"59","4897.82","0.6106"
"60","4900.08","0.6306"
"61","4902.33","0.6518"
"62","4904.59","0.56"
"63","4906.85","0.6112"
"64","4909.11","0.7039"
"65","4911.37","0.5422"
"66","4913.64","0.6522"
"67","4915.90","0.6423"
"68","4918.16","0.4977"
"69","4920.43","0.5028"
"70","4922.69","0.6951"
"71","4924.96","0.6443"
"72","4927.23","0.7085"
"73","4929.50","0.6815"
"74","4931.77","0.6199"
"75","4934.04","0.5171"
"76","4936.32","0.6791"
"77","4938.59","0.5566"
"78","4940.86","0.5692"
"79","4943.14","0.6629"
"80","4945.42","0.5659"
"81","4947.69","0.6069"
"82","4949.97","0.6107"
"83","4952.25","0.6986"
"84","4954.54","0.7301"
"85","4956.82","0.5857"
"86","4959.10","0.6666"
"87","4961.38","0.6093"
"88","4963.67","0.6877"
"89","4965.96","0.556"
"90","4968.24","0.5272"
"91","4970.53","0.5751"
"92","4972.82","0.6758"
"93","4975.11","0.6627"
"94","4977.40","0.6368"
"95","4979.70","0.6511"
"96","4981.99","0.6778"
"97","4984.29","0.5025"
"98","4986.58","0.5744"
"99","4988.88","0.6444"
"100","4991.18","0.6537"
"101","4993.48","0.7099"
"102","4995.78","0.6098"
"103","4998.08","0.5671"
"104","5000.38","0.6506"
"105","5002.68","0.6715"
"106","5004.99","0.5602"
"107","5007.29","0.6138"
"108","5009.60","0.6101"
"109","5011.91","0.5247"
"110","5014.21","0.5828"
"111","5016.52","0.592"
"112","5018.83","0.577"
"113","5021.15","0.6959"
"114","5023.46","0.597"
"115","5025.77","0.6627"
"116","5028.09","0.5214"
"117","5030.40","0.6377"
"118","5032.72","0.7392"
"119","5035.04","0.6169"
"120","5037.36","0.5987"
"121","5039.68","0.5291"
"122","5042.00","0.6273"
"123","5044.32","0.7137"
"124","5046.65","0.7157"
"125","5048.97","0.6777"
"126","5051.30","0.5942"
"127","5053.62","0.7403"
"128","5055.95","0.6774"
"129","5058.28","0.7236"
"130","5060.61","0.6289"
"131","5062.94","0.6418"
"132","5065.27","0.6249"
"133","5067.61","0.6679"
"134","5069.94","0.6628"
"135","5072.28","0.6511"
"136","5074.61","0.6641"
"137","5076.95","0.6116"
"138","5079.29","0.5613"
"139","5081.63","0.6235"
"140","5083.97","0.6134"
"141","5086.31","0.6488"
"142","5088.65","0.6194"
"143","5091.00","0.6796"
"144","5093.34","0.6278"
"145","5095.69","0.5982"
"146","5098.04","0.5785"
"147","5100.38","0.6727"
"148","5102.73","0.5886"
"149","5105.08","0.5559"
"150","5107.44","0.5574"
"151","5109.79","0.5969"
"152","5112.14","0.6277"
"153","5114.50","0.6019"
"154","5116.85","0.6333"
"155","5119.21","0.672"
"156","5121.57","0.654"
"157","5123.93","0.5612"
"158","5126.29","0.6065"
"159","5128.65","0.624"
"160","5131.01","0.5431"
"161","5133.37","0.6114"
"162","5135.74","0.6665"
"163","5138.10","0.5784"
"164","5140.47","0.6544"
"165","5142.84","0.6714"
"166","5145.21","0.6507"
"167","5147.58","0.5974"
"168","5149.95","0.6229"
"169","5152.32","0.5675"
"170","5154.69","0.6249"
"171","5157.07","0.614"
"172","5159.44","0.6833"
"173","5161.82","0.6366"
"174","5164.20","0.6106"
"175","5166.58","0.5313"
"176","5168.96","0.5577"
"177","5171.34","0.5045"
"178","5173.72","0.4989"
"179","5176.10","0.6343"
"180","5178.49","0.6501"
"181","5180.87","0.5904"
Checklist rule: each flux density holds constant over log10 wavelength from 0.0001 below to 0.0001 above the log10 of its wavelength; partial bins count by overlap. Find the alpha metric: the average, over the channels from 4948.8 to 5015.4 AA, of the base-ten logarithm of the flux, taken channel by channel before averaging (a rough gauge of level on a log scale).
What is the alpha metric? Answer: -0.21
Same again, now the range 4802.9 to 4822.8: -0.18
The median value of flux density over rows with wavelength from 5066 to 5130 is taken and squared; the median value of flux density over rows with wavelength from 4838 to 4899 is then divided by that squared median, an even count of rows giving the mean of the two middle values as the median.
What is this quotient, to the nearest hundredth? 1.64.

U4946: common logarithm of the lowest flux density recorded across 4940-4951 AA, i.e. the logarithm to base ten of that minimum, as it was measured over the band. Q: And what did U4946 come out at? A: -0.247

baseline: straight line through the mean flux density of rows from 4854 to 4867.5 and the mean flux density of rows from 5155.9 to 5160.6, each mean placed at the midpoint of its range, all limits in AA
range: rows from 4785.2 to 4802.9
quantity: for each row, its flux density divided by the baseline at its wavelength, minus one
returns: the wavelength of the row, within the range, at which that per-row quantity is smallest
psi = 4797.37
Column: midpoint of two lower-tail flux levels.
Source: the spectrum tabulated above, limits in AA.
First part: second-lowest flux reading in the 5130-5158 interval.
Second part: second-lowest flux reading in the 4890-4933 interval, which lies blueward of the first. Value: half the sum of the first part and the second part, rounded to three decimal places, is 0.535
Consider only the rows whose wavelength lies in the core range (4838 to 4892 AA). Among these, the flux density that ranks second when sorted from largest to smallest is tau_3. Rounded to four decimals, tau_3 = 0.6922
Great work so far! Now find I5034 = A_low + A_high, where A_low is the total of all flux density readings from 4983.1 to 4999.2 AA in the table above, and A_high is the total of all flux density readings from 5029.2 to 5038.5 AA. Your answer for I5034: 6.85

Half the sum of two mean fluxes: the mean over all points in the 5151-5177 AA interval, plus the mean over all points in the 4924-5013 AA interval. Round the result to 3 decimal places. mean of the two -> 0.605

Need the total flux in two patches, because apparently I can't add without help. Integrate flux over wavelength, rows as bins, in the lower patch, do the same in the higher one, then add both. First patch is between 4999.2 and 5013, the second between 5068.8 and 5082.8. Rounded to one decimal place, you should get 17.2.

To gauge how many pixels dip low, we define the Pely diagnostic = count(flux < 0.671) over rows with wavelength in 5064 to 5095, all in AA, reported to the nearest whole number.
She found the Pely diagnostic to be 12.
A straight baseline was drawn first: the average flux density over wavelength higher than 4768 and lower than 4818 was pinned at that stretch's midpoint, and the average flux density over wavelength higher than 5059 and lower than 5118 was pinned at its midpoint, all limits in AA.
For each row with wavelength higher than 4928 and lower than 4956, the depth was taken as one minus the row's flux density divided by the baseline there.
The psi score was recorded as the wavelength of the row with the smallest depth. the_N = 4954.54 AA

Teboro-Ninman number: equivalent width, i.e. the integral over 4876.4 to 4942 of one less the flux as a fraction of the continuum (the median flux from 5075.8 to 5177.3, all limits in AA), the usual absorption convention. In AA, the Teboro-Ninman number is -0.41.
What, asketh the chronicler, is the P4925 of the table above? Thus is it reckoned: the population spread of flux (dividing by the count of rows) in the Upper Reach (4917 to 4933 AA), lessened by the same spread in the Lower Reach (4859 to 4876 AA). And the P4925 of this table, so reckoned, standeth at -0.028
